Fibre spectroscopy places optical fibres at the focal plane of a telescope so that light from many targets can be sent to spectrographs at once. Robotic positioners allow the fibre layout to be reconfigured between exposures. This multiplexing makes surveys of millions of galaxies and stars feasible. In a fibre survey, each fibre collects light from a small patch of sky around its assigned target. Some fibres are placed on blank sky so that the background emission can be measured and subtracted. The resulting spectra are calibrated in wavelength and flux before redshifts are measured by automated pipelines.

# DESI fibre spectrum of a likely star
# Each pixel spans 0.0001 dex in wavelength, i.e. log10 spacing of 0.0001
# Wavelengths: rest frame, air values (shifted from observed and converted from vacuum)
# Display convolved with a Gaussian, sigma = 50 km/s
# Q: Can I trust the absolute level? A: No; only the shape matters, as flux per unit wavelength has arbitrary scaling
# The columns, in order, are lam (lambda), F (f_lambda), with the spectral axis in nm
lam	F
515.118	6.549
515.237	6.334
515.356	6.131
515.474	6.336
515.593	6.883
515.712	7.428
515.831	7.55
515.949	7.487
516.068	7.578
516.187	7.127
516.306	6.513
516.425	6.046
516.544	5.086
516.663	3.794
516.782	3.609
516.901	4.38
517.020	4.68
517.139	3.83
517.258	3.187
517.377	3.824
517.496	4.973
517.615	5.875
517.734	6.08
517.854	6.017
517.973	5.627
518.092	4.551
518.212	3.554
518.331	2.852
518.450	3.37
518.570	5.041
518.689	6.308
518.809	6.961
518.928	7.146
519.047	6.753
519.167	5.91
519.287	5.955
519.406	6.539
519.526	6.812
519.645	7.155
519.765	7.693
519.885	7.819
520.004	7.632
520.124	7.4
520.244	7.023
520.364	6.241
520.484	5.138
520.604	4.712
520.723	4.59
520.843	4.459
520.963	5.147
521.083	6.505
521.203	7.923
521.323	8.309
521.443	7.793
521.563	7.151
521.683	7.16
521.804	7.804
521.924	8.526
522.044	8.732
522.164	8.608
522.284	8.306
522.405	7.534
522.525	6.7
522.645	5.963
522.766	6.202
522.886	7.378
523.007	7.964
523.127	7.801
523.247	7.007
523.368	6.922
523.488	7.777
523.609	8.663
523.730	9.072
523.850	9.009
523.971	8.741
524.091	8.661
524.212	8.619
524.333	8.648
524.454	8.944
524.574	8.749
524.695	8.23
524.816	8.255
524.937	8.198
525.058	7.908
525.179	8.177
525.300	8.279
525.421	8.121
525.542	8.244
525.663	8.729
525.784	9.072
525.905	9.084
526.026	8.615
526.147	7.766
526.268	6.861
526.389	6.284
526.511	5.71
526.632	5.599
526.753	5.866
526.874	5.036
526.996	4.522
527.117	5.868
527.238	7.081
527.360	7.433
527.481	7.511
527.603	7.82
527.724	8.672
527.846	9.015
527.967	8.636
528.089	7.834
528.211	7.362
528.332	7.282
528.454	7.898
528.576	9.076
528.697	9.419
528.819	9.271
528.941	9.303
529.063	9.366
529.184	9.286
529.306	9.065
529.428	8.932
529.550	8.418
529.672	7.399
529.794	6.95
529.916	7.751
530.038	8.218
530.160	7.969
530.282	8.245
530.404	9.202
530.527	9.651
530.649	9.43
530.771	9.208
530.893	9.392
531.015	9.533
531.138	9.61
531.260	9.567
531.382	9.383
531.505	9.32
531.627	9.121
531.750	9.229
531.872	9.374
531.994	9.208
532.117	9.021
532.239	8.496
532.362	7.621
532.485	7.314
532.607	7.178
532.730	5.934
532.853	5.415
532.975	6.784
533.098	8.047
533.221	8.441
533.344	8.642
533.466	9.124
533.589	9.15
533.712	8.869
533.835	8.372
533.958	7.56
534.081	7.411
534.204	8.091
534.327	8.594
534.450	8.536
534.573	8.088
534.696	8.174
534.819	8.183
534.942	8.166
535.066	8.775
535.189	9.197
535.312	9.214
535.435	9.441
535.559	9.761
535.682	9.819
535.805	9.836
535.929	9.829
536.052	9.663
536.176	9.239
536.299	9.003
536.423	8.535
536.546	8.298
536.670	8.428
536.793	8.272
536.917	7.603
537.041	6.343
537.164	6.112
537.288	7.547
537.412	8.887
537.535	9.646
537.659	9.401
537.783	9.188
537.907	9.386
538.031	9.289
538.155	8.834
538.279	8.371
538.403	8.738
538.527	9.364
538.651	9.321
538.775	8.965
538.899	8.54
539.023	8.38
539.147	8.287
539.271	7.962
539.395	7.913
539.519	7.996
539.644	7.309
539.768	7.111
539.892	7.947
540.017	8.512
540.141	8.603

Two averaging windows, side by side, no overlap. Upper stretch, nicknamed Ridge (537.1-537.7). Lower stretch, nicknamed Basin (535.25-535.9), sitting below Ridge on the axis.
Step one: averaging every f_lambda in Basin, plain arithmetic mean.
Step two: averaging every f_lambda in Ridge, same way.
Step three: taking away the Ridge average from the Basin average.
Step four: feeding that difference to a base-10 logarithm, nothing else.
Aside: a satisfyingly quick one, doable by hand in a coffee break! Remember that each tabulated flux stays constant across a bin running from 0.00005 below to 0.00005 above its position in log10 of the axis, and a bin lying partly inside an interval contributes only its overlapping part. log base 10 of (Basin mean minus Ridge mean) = 0.1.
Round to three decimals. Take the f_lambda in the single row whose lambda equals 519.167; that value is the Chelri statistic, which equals 5.910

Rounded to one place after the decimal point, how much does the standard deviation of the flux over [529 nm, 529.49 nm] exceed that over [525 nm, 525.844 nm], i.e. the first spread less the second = -0.2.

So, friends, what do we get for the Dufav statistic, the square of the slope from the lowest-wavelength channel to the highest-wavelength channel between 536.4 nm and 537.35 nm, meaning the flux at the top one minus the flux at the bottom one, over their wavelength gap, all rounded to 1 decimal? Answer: 1.3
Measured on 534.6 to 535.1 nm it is 2.6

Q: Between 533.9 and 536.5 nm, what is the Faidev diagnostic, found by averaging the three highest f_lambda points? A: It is 9.8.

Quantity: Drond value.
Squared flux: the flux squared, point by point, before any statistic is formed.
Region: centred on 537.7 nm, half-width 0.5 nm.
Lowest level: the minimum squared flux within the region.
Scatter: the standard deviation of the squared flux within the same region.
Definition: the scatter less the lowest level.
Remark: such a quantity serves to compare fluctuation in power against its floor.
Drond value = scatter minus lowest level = -46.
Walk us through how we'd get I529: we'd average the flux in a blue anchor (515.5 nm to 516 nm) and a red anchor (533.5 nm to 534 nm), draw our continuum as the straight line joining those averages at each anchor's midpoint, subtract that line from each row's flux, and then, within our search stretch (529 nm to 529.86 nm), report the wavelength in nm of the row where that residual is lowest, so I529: 529.794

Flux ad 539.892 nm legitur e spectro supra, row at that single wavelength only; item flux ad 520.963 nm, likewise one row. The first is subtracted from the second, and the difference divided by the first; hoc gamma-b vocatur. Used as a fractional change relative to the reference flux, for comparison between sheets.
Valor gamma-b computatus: -0.35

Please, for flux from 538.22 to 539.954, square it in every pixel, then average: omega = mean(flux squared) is 69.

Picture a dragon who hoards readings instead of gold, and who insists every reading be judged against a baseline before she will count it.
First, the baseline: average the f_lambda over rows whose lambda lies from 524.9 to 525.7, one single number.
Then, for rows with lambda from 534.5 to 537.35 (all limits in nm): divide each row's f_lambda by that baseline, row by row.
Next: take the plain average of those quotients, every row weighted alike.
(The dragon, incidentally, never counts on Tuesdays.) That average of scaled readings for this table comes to 1.04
